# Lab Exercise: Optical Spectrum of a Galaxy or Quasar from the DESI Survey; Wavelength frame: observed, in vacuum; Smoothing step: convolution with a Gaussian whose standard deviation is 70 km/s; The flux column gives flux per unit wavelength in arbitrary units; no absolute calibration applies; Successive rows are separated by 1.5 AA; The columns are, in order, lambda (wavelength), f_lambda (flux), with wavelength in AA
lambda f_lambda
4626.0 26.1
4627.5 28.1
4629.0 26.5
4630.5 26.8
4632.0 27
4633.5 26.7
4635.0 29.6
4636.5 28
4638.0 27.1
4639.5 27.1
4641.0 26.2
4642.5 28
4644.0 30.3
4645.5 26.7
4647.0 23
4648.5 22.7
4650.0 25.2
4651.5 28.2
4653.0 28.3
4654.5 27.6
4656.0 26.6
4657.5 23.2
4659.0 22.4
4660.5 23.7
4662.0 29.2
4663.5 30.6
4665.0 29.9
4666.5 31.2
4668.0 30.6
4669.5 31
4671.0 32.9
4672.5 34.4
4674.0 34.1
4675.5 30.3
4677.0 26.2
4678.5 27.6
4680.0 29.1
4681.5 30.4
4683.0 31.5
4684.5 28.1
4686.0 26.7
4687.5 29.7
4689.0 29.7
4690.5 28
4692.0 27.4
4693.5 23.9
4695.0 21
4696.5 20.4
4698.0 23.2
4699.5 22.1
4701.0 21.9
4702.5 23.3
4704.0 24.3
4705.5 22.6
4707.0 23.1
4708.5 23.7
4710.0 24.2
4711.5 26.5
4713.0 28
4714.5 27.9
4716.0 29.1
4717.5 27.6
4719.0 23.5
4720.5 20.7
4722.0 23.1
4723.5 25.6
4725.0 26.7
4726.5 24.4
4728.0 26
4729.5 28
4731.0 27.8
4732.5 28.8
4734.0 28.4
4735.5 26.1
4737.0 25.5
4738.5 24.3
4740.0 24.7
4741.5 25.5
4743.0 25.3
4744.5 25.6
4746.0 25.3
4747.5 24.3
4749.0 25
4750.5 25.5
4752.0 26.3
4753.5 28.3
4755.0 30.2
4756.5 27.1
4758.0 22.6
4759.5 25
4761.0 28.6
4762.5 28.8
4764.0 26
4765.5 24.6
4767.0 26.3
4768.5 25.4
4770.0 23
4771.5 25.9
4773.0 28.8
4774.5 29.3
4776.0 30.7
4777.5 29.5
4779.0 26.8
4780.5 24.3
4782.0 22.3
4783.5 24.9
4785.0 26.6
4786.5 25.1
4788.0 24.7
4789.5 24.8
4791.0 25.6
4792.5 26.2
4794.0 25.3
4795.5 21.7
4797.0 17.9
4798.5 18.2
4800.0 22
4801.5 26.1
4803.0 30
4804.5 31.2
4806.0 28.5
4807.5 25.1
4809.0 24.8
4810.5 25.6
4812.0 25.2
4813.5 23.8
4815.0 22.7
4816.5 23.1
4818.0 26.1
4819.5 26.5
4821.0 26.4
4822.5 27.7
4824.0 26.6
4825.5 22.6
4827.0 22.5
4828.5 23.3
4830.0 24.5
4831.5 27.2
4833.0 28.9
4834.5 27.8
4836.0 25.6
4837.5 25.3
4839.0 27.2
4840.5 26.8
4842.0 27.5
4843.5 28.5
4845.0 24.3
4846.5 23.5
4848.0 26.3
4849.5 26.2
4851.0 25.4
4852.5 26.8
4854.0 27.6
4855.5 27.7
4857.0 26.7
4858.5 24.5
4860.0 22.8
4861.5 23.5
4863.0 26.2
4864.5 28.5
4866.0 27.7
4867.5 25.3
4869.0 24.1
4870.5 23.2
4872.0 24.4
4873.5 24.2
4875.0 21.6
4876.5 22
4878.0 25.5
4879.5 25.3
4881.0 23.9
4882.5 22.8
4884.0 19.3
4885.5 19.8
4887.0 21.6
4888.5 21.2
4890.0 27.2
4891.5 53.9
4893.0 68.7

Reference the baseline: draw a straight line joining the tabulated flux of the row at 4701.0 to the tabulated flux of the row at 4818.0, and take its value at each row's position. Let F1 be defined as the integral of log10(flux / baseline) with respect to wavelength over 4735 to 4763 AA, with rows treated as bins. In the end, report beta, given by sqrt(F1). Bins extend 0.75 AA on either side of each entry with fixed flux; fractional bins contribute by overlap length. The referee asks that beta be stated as 1.1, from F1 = 1.1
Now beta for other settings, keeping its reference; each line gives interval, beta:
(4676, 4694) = 1.5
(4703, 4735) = 1.3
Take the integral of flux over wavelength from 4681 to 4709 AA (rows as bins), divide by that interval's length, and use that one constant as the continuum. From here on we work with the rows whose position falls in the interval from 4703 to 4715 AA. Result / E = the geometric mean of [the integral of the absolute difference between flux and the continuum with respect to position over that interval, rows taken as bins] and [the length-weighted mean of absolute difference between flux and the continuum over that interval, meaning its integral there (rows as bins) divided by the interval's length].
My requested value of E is 6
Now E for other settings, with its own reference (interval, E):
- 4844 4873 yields 8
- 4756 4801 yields 15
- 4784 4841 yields 15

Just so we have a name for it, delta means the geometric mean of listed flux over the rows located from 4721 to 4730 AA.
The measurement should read 25.6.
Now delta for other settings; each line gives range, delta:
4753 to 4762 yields 26.8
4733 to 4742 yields 25.7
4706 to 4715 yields 25.5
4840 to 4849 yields 26.1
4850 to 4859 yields 26.4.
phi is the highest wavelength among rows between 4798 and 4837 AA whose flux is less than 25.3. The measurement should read 4830.0 AA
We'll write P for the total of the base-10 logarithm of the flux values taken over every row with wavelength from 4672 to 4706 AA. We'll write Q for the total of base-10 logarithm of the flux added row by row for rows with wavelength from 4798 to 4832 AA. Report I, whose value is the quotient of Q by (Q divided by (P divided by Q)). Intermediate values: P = 32.73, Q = 32.2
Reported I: 1.017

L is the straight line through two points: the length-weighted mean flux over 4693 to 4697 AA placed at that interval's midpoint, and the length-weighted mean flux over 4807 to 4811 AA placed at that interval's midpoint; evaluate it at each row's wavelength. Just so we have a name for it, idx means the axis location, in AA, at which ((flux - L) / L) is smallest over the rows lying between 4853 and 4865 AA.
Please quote 4860.0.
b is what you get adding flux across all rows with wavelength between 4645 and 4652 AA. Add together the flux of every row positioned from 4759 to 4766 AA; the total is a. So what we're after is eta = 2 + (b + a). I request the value 261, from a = 133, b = 126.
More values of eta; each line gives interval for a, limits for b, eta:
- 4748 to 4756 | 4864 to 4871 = 266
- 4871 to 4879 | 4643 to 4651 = 248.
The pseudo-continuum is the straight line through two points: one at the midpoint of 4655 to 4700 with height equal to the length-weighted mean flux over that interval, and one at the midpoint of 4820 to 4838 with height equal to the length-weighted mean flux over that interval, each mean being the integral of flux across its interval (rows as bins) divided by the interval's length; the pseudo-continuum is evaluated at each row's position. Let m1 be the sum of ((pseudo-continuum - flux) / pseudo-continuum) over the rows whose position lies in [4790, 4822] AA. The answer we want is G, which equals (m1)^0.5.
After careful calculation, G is 0.98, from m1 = 0.95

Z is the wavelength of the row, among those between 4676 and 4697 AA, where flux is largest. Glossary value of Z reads 4683.0 AA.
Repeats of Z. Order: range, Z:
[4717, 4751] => 4732.5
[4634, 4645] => 4644.0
